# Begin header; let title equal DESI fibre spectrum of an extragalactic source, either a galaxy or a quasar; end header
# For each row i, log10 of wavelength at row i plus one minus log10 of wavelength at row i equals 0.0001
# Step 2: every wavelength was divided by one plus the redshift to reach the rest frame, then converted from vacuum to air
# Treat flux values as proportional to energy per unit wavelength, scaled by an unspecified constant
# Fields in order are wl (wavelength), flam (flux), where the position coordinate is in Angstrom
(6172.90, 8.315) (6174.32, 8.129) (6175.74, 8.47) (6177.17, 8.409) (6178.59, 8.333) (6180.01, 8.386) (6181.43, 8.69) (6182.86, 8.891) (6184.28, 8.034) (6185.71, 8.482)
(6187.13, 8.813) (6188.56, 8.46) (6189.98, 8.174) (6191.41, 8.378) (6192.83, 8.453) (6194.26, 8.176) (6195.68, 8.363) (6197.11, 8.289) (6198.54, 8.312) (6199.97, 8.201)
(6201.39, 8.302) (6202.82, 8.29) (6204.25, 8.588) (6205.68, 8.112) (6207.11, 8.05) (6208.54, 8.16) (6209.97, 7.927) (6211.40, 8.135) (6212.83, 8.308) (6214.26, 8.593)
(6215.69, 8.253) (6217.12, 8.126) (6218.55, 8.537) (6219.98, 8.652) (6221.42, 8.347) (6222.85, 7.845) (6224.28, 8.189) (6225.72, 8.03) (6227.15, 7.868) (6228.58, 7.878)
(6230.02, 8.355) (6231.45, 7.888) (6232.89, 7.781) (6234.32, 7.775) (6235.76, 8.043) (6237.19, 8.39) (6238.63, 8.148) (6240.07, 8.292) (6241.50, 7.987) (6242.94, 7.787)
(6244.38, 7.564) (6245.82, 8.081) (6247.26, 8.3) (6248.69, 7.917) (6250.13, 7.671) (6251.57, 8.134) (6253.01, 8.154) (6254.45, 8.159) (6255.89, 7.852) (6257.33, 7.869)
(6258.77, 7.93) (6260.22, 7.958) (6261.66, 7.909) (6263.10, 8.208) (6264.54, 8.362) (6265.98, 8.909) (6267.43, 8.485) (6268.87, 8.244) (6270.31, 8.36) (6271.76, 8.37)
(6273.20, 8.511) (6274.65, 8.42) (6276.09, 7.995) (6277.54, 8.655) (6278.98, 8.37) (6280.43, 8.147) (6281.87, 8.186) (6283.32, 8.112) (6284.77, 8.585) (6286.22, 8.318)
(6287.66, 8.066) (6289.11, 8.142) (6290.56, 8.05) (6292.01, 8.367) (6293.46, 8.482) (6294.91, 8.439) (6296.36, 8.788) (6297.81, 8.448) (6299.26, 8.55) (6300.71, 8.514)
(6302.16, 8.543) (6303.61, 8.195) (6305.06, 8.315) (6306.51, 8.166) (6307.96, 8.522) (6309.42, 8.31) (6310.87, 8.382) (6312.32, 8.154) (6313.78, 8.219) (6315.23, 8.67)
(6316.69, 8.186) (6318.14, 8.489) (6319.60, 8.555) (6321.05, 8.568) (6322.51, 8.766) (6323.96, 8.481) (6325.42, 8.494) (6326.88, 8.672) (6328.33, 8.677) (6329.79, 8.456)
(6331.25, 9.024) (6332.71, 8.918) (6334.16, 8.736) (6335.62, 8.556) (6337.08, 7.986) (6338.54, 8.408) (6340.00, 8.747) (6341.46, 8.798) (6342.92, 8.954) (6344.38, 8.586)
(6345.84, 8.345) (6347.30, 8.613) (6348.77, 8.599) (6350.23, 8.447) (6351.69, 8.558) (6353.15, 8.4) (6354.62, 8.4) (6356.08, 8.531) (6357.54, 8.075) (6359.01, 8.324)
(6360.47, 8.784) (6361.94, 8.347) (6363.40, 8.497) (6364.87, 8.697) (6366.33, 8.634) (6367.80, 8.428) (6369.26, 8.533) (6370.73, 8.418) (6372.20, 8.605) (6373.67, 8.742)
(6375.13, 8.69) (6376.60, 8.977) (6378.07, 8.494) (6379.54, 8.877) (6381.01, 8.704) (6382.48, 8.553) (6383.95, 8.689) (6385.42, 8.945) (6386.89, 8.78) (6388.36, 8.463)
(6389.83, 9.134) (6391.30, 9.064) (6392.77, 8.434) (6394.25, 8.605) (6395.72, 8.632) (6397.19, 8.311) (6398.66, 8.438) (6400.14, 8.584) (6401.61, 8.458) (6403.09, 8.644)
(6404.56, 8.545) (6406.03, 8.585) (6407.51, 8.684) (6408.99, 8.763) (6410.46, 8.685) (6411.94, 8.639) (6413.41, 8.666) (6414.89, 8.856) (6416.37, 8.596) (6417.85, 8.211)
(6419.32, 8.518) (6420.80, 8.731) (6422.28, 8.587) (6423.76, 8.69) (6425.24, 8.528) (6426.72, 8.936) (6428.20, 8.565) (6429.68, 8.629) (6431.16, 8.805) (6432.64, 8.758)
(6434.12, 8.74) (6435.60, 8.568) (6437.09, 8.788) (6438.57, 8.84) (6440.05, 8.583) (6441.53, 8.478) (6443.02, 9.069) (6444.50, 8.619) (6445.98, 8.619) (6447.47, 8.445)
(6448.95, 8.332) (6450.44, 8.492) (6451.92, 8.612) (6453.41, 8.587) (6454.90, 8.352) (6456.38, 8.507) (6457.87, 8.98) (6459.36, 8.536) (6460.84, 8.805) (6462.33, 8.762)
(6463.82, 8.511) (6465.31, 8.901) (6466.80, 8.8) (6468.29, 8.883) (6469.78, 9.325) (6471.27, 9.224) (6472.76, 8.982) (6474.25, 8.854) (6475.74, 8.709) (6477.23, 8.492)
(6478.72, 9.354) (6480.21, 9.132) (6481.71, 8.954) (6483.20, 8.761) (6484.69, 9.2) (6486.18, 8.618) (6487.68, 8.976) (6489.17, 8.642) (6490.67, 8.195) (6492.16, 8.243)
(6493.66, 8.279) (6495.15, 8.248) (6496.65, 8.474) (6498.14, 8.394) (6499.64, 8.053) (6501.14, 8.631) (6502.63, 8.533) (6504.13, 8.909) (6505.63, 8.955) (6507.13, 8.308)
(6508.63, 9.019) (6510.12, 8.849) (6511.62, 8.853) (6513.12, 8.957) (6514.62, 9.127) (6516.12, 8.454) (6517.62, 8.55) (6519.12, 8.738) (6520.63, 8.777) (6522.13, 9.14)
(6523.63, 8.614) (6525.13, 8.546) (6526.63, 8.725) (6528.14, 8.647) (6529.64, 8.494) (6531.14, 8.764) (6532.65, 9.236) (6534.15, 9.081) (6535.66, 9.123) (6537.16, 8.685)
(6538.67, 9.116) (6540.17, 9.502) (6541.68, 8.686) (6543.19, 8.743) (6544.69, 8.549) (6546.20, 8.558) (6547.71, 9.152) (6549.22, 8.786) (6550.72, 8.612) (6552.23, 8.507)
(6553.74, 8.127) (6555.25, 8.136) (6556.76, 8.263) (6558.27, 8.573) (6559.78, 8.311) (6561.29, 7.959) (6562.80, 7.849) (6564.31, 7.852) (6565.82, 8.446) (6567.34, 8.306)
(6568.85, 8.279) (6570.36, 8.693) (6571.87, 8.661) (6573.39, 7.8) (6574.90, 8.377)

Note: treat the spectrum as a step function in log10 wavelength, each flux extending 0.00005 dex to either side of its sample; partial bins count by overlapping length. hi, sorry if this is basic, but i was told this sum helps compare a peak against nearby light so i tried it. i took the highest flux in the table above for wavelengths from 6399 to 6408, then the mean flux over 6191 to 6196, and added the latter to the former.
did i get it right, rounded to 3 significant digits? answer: 17.0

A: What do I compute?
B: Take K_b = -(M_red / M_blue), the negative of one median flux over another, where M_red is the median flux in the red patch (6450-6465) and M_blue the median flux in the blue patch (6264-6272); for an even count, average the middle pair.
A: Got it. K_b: -1.02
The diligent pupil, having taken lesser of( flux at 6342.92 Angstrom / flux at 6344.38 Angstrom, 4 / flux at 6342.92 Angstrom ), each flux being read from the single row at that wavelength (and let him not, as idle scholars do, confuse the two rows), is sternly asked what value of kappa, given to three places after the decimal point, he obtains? 0.447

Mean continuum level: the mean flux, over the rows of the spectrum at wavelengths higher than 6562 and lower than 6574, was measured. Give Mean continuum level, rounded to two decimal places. 8.24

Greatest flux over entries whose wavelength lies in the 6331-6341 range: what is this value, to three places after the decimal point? 9.024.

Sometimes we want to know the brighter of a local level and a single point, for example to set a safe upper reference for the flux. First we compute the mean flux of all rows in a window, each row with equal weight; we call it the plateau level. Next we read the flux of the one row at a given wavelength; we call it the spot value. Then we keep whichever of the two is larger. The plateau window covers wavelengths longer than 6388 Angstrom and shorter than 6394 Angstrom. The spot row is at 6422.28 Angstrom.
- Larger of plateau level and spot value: 8.77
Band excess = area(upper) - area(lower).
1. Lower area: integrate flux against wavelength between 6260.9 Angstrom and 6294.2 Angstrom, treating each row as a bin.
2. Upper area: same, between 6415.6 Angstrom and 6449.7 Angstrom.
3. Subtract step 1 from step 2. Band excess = 18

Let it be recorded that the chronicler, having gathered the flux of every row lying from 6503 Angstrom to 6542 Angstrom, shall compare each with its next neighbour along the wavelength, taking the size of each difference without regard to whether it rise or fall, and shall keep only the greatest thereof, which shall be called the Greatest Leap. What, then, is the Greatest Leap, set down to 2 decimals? 0.82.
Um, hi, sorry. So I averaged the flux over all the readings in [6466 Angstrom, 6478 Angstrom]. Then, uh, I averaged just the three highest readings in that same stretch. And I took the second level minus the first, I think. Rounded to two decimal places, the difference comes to 0.27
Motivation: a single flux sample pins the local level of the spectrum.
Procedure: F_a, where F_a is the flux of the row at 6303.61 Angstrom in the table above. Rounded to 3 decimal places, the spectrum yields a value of 8.195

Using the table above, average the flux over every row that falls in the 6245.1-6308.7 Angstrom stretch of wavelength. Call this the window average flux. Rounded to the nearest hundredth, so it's 8.27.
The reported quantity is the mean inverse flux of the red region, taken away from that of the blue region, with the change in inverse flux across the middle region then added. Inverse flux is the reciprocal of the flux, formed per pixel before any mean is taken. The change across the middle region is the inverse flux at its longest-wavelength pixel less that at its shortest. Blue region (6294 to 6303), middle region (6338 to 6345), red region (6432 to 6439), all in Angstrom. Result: 0.000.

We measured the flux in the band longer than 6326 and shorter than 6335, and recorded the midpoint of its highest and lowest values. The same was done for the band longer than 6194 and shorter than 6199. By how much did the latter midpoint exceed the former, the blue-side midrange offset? -0.47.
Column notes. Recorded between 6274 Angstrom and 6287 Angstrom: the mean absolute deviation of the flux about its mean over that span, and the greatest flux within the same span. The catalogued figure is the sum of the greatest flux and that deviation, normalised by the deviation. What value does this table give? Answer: 50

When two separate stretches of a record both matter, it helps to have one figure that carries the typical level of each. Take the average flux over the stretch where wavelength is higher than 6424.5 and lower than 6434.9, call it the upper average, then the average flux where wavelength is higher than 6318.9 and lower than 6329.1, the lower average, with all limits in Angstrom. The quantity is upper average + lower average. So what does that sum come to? 17.3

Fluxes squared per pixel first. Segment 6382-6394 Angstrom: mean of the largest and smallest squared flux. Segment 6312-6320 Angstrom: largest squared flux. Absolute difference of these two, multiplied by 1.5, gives 3.2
